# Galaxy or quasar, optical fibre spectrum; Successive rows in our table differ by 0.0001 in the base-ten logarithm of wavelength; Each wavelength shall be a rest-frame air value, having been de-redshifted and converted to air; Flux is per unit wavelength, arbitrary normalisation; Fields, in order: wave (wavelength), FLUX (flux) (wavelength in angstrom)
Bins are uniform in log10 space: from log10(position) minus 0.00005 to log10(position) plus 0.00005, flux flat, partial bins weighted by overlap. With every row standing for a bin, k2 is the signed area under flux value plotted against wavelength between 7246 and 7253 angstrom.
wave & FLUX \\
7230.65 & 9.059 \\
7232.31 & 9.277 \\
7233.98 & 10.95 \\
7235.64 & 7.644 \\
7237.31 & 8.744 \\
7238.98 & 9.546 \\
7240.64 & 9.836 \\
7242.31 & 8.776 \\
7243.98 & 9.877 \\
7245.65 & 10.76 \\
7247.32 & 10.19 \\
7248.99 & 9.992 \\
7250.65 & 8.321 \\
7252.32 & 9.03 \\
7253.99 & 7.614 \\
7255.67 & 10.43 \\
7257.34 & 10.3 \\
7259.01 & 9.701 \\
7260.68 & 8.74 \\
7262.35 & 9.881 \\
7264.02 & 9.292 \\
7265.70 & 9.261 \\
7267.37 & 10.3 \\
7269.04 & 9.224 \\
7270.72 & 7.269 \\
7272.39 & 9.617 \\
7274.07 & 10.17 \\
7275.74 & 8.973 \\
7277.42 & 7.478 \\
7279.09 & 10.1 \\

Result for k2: 66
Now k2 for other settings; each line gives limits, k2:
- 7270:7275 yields 45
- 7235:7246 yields 102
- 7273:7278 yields 45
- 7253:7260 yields 66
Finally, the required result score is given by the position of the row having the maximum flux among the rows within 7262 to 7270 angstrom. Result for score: 7267.37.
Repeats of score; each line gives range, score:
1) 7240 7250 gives 7245.65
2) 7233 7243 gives 7233.98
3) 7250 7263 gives 7255.67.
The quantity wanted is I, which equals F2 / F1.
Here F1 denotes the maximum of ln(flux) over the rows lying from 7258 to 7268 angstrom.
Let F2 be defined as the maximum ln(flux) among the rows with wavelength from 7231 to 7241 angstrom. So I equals 1.03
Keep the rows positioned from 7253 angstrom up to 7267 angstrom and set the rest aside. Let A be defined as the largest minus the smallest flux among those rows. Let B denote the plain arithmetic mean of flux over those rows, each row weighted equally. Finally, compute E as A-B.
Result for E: -6.59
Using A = 2.82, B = 9.4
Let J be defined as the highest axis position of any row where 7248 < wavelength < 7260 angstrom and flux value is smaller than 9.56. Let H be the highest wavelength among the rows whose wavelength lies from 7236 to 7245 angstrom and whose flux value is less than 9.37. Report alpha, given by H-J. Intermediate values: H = 7242.31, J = 7253.99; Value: -11.7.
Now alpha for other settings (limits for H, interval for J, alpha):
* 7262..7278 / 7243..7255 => 23.4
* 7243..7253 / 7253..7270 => -16.7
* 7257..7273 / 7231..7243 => 28.4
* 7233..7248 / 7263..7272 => -28.4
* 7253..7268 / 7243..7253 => 13.4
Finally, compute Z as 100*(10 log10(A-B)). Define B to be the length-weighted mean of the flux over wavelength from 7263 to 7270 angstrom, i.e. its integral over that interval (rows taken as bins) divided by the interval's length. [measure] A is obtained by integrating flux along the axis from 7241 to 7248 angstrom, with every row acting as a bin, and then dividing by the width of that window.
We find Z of -406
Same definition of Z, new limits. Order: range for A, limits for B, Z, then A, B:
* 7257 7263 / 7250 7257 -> -188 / 9.60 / 8.95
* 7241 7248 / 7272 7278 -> -97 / 9.88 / 9.08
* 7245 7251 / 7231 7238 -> -119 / 9.92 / 9.16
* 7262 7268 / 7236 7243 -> -285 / 9.64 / 9.12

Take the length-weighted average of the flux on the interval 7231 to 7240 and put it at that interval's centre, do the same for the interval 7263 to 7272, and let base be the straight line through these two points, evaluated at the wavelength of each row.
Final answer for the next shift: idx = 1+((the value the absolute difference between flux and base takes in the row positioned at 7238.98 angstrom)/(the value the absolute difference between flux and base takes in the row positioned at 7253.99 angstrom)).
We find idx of 1.2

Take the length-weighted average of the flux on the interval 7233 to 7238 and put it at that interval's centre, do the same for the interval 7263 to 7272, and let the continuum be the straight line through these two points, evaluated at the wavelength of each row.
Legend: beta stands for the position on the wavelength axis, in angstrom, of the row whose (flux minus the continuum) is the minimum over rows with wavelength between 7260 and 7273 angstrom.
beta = 7270.72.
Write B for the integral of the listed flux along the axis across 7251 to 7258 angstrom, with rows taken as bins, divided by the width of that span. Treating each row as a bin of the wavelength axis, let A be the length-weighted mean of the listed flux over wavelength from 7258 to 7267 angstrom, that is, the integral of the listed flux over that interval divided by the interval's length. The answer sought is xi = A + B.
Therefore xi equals 18.7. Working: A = 9.4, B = 9.24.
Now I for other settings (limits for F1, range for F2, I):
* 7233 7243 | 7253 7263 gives 0.98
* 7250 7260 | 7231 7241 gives 1.02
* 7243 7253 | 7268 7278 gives 0.98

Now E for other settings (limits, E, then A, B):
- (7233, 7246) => -6.21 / 3.31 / 9.5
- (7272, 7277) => -8.39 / 1.20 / 9.6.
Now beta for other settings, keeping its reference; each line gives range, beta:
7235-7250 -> 7235.64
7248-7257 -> 7253.99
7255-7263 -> 7260.68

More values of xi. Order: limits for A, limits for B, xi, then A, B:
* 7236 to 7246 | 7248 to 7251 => 18.8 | 9.4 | 9.37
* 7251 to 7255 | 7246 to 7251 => 18.1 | 8.4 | 9.75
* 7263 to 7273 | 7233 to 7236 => 18.7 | 9.2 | 9.56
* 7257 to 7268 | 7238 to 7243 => 19.0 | 9.6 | 9.39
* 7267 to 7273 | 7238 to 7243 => 18.4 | 9.0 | 9.39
